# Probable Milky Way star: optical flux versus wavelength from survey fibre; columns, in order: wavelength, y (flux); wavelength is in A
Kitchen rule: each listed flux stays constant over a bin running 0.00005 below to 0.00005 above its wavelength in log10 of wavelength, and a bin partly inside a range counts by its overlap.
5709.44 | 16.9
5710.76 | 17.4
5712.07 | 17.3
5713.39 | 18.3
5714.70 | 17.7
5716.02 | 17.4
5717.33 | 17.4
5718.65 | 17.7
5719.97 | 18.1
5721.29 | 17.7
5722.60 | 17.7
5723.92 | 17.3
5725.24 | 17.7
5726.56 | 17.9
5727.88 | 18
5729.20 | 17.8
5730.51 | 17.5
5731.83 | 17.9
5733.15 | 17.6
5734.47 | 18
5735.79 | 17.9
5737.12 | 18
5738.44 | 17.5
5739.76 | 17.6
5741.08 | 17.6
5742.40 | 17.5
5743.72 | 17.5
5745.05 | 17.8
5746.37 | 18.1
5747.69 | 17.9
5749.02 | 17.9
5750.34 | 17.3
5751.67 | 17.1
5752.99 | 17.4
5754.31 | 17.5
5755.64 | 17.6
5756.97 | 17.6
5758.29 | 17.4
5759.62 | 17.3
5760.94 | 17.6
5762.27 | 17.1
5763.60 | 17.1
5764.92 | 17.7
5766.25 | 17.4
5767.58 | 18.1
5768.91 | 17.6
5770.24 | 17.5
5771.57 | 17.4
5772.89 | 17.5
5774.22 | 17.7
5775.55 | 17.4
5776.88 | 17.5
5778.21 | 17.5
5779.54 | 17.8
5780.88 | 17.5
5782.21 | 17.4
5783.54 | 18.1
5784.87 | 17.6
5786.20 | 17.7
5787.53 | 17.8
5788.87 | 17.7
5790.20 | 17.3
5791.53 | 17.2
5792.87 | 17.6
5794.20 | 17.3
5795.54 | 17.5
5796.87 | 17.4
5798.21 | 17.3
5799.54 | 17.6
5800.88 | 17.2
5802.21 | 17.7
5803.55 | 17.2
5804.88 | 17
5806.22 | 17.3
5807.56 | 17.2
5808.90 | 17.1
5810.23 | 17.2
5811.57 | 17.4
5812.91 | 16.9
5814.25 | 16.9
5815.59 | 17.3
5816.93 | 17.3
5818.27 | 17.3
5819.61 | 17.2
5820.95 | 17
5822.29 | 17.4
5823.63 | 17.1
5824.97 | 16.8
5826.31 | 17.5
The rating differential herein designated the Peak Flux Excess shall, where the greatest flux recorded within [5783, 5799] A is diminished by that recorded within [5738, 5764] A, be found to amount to 0.0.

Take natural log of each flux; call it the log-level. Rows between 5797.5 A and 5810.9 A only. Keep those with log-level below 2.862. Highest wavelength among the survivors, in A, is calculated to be 5810.23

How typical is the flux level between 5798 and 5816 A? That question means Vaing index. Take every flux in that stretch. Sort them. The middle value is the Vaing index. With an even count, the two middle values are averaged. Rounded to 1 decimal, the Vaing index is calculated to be 17.2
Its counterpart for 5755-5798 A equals 17.5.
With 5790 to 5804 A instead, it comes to 17.3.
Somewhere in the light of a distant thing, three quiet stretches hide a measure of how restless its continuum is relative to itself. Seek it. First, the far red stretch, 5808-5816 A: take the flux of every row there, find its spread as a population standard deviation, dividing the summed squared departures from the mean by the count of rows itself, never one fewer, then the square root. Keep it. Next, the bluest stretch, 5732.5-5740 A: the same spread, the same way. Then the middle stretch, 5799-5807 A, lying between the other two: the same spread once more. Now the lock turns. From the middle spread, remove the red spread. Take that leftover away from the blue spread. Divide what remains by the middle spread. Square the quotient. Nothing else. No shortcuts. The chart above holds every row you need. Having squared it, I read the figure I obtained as 0.39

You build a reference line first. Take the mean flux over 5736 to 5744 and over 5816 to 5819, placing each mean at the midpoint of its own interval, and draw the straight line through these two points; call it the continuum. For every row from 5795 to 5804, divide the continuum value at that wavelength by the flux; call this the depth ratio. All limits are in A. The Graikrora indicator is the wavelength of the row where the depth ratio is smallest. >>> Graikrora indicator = 5802.21 A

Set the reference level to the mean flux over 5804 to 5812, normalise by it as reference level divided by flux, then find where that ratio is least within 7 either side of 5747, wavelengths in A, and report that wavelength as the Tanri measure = 5746.37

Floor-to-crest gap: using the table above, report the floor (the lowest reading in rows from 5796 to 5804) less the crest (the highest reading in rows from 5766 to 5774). -0.90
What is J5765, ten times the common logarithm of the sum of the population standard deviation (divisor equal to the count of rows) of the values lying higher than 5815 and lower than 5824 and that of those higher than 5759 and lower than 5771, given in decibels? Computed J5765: -3.73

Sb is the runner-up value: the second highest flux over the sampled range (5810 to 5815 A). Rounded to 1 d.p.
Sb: 17.2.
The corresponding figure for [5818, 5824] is 17.3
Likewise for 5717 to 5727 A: 17.9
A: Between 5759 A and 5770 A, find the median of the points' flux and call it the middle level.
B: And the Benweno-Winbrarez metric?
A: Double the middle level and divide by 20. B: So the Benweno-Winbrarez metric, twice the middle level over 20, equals 1.75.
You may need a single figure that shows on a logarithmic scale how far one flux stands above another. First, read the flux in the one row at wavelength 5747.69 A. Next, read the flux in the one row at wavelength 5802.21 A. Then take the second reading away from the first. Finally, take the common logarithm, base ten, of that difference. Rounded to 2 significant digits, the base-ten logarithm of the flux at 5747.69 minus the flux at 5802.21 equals -0.70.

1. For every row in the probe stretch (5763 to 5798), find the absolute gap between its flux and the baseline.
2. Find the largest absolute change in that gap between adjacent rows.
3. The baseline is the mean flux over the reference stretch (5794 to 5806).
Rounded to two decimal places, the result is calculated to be 0.70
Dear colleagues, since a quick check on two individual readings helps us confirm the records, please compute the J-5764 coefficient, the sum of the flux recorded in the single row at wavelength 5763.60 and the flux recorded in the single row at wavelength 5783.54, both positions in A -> 35.2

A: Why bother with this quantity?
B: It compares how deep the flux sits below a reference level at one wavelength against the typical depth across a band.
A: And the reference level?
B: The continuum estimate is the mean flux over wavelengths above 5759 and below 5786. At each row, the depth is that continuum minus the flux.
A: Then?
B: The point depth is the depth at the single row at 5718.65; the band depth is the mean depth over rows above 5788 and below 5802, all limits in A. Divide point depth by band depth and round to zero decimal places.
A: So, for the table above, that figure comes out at -1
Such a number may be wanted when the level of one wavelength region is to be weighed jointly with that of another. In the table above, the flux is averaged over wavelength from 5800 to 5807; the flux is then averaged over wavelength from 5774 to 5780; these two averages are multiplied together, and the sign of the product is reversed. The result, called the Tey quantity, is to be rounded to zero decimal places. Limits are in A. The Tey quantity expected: -304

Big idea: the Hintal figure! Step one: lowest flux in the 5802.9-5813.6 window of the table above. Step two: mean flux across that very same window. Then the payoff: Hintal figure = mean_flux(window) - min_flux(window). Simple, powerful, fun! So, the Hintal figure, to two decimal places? 0.26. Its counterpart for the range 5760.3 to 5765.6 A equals 0.27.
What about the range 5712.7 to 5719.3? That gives 0.30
